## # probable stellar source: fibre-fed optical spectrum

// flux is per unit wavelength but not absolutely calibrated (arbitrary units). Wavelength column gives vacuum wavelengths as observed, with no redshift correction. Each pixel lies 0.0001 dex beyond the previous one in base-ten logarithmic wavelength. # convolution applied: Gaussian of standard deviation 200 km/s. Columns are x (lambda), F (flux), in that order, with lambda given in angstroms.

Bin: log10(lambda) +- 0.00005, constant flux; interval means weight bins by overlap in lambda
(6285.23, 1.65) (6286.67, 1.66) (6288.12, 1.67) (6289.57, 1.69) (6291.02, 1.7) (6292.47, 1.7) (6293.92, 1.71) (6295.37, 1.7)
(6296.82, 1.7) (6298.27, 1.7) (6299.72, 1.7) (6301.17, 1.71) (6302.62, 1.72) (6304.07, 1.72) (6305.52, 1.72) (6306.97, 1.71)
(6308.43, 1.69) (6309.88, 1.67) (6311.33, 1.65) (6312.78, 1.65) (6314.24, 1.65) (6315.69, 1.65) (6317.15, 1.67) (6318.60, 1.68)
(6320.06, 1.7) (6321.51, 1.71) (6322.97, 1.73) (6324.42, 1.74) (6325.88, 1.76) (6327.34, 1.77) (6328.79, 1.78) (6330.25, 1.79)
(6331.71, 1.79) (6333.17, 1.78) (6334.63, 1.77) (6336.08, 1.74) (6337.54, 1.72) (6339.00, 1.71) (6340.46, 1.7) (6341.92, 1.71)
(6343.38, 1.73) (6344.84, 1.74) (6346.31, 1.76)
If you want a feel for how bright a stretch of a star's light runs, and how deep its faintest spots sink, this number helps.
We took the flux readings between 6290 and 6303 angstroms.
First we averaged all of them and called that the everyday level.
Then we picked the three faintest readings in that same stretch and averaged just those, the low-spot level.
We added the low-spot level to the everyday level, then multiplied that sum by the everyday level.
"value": 5.80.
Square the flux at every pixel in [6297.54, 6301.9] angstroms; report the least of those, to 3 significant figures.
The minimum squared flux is 2.89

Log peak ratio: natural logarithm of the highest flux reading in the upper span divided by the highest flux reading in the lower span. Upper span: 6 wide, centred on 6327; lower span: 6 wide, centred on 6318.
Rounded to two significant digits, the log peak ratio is 0.046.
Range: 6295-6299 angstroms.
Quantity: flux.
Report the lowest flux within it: 1.7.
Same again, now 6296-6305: 1.7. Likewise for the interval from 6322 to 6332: 1.73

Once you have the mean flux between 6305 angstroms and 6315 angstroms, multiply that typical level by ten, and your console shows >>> 16.8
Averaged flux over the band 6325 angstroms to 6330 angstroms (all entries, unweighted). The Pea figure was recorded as 1.77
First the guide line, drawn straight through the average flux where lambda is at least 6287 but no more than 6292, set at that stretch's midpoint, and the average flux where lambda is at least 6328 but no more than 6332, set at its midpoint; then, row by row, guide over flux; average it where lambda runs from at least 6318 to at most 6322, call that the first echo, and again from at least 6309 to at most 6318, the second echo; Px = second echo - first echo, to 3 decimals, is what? 0.015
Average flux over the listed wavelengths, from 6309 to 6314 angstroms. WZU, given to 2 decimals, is 1.66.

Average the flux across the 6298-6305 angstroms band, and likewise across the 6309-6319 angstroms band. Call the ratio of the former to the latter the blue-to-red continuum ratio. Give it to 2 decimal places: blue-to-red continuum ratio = 1.03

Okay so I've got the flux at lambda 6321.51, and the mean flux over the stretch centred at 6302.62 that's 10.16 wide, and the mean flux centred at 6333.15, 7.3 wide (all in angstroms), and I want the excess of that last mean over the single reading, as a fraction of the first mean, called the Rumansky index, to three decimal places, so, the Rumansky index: 0.037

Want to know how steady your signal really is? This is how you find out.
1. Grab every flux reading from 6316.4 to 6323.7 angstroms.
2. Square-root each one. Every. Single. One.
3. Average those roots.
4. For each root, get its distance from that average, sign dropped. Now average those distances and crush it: 0.0071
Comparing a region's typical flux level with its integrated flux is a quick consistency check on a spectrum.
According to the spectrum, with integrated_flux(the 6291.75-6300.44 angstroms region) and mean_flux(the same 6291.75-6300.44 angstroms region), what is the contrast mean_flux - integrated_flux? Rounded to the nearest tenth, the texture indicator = -13.1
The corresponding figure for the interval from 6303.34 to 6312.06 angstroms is -13.1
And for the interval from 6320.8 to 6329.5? -13.5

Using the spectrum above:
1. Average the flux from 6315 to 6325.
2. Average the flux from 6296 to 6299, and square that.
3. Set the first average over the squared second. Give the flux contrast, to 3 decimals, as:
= 0.587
